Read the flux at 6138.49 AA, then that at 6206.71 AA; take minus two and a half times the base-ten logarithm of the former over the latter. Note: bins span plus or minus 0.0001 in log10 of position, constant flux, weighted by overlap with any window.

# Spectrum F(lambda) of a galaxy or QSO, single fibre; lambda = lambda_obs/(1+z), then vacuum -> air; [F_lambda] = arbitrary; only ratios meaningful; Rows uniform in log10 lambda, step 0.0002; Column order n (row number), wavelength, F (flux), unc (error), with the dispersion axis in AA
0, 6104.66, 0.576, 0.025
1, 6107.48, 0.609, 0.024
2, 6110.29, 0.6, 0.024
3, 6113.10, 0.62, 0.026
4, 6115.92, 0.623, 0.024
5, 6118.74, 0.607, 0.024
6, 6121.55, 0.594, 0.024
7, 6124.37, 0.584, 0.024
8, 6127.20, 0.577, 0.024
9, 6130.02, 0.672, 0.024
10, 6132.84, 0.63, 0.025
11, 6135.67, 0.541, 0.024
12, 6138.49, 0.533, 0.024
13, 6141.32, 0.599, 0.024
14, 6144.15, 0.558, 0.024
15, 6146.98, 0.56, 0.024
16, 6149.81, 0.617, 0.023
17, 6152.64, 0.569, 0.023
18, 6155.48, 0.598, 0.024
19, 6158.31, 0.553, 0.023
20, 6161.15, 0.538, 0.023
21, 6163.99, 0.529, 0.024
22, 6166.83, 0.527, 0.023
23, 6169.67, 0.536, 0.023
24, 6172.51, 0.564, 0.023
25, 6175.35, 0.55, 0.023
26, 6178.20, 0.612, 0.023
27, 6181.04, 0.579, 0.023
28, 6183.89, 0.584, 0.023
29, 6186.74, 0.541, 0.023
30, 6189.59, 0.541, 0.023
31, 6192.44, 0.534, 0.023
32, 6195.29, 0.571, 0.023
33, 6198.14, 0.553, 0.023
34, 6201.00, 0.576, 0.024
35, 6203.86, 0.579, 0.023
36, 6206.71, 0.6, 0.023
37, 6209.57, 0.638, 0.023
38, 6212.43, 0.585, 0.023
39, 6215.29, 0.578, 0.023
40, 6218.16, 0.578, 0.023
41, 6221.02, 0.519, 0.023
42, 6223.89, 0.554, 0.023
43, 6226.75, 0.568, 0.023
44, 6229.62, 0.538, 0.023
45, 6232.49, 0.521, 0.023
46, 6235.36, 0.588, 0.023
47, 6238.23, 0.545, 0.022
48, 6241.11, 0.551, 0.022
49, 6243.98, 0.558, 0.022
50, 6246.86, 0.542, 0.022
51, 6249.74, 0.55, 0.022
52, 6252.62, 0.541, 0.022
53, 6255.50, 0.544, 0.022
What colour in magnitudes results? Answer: 0.13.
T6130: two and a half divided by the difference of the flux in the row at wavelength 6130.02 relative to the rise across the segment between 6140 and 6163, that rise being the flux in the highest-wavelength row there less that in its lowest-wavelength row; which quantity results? 3.4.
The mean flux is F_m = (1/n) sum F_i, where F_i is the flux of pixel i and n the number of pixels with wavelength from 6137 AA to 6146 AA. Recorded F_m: 0.563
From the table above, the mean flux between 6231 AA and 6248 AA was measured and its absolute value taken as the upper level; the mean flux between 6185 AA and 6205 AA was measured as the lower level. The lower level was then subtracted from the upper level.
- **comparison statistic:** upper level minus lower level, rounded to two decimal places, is -0.01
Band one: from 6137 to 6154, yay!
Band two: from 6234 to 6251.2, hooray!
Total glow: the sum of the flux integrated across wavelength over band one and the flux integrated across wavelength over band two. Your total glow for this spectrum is 19.3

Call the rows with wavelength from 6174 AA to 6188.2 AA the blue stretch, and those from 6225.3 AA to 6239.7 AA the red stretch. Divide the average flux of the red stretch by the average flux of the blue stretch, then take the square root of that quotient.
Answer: 0.98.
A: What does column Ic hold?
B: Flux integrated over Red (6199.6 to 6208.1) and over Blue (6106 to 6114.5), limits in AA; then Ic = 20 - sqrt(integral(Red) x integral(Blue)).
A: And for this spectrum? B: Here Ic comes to 14.9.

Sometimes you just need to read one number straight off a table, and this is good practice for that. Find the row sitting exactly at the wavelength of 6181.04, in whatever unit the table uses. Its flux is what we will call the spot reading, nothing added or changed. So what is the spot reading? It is 0.579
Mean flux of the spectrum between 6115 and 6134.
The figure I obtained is 0.612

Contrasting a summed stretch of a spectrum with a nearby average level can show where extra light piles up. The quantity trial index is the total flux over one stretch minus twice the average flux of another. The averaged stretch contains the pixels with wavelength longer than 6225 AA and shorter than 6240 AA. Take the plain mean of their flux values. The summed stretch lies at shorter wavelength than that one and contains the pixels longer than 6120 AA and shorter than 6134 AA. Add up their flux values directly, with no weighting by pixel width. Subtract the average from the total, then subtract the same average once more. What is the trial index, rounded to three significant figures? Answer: 1.95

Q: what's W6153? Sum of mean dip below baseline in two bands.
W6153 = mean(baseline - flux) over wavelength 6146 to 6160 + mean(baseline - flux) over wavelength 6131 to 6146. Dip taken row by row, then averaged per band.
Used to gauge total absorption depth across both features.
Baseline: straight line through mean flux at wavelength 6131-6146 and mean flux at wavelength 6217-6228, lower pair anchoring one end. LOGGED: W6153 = -0.01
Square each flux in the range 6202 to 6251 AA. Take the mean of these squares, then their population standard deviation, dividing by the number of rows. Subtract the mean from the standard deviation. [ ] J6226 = -0.286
